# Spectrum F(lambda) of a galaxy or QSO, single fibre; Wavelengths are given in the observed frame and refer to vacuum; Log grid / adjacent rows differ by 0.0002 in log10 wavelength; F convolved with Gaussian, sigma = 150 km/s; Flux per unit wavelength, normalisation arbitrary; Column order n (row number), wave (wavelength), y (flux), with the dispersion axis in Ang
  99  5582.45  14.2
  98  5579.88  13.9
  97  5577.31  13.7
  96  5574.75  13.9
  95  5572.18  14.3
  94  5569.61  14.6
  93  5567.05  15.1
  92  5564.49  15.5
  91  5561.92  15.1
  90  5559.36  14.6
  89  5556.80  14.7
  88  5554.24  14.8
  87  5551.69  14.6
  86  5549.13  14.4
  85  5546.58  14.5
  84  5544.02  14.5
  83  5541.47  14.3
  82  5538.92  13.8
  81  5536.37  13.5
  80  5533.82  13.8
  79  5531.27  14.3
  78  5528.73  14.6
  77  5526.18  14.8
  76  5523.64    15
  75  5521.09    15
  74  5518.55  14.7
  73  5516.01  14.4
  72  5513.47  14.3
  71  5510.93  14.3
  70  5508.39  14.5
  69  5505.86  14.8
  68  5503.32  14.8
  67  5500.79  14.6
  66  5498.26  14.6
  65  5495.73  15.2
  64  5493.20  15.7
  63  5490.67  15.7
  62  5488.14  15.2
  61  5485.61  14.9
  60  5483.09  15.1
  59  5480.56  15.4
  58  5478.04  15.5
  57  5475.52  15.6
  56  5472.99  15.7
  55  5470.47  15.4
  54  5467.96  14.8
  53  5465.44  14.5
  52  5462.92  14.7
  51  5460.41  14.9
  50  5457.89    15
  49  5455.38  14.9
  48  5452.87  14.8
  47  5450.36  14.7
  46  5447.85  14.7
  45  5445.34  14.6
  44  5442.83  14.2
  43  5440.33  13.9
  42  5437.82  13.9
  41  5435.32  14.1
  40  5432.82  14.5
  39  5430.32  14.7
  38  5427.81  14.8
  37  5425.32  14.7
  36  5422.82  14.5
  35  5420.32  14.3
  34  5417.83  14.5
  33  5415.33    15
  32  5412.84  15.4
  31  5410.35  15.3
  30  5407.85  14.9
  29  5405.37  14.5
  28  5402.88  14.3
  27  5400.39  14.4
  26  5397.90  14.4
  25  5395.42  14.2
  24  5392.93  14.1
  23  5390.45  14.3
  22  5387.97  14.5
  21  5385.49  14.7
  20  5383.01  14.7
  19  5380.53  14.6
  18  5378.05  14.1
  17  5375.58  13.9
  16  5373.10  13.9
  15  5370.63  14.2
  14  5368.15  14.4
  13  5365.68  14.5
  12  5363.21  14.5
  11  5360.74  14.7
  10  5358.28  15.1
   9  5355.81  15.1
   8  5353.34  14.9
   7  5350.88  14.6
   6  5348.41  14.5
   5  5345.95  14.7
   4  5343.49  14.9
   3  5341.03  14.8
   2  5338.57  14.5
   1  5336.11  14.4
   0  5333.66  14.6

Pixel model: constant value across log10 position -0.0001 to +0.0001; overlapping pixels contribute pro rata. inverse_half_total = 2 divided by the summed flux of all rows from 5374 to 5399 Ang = 0.0139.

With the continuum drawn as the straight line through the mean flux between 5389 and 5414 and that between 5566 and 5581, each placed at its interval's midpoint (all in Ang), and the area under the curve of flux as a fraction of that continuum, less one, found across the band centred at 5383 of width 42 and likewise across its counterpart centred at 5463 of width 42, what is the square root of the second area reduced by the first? 1.5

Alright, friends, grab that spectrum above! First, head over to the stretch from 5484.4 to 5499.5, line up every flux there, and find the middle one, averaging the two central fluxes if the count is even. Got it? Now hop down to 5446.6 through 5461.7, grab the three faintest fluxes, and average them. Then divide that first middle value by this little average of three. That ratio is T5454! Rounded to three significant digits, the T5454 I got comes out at 1.03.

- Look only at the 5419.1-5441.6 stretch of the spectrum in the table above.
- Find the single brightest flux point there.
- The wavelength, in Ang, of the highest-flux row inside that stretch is 5427.81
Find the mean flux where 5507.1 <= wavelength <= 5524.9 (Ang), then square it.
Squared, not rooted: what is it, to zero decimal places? 213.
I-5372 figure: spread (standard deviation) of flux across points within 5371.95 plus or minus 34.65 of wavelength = 0.31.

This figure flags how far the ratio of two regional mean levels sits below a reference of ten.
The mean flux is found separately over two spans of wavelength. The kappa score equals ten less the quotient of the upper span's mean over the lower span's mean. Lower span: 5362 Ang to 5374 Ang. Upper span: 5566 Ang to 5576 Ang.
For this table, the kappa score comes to 8.99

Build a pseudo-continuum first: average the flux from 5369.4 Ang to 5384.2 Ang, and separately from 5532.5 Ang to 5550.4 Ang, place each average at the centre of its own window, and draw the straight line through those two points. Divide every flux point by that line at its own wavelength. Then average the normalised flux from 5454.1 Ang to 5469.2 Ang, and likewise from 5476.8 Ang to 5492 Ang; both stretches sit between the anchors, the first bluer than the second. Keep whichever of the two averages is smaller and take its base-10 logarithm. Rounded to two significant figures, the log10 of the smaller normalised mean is 0.019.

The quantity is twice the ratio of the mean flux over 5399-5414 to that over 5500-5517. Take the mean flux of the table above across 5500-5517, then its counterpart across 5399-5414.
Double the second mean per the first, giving 2.04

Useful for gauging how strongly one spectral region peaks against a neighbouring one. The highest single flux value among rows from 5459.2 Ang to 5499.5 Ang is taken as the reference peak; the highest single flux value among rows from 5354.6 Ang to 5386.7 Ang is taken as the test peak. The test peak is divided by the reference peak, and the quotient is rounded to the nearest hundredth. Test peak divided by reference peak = 0.96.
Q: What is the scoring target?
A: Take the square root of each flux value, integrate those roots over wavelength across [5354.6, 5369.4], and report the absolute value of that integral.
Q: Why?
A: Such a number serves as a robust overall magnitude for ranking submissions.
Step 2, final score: 56.8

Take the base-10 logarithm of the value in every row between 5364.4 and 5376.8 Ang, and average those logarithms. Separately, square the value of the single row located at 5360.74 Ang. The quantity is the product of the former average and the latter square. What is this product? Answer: 249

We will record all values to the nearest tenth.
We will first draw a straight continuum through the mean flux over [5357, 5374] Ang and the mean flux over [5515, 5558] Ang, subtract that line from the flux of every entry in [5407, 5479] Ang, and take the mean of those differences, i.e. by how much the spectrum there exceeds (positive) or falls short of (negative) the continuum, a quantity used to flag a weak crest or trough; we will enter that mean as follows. 0.3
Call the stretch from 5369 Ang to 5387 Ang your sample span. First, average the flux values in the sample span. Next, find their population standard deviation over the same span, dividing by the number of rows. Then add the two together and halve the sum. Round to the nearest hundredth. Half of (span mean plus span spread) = 7.32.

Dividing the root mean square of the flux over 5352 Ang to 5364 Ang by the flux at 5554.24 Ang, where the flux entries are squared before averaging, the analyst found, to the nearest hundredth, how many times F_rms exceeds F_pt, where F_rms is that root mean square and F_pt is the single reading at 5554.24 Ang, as 1.00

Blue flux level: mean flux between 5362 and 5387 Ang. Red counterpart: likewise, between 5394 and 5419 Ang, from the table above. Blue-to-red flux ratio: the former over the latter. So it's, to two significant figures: 0.98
